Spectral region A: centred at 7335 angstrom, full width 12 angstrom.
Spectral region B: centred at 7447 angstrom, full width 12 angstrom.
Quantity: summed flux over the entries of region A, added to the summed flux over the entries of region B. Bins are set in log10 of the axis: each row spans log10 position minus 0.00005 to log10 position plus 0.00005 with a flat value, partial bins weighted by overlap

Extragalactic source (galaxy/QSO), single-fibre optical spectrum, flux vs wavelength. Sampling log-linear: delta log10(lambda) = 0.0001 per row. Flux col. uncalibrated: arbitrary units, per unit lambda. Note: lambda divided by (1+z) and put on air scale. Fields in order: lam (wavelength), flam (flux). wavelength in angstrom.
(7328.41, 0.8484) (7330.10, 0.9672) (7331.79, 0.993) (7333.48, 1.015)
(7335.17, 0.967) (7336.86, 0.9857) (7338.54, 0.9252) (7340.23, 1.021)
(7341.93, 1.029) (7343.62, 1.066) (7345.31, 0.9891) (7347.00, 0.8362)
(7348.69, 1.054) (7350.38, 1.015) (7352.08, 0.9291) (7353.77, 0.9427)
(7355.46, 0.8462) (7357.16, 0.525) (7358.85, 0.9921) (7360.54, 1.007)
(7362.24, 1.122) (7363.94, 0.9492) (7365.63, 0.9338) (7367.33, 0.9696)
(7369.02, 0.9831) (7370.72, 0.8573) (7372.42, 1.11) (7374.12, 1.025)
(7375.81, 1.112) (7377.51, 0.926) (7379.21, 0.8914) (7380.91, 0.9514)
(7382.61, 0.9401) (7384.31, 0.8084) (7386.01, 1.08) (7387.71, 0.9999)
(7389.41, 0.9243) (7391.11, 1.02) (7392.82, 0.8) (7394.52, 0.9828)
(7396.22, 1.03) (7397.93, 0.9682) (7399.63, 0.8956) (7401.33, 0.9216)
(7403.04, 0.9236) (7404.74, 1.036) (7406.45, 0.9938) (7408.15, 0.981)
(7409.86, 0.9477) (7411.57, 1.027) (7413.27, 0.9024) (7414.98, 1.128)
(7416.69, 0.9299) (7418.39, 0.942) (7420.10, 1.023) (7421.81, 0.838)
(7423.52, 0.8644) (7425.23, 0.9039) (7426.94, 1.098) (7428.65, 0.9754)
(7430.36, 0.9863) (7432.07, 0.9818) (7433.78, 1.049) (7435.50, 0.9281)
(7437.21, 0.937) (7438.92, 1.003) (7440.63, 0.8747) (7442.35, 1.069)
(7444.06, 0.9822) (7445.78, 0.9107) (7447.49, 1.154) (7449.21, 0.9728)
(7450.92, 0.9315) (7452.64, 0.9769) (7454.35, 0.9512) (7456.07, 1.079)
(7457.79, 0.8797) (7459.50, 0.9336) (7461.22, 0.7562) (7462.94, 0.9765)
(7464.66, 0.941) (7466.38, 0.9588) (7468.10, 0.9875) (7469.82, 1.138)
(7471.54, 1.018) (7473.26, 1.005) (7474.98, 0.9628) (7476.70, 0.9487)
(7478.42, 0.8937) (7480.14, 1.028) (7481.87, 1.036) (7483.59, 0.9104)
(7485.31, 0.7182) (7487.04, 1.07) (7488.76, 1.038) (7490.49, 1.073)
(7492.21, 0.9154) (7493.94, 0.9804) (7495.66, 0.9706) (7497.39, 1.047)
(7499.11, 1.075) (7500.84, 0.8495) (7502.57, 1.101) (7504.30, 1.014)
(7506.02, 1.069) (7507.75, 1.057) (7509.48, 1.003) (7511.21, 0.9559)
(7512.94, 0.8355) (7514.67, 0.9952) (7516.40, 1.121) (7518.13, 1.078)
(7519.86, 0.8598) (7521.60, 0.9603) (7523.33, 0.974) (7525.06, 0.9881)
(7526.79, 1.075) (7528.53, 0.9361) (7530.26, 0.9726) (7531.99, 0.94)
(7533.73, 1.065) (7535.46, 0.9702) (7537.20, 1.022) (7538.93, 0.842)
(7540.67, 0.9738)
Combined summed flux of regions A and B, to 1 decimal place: 13.9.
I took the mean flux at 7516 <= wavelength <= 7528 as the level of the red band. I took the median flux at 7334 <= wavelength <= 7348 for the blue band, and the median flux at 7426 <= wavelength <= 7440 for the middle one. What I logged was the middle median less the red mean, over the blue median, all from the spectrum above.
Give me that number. -0.02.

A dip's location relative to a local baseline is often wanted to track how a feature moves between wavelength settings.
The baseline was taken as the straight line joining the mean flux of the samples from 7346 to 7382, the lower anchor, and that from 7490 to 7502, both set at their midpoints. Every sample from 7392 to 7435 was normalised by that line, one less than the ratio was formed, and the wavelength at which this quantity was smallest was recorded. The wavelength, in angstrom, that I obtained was 7392.82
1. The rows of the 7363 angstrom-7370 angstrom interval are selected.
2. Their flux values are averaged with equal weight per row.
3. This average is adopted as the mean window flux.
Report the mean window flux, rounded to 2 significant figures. 0.96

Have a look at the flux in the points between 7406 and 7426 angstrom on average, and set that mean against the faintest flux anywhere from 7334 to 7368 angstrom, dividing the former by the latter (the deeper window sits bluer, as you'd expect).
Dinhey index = 1.82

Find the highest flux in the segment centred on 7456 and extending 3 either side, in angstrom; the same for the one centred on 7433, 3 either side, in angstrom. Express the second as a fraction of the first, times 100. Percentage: 97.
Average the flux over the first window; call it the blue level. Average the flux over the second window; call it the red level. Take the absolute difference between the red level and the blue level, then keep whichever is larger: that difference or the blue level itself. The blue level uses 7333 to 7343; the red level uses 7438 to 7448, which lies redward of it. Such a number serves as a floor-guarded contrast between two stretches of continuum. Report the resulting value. 0.99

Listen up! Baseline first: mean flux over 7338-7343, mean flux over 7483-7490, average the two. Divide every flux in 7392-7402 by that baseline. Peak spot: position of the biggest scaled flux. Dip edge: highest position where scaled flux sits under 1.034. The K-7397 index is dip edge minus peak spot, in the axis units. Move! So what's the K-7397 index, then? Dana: 5.1 angstrom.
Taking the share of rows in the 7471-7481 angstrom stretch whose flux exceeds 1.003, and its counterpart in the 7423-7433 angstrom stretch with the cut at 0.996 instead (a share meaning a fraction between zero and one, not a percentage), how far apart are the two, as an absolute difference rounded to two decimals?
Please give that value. 0.33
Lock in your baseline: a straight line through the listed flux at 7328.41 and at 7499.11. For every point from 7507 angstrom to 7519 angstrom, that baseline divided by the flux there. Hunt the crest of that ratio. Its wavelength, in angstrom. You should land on 7512.94 angstrom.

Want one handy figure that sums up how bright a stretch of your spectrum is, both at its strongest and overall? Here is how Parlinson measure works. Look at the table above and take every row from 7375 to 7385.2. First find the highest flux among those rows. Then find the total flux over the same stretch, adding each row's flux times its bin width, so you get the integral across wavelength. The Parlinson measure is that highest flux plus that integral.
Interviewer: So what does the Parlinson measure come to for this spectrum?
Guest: 10.7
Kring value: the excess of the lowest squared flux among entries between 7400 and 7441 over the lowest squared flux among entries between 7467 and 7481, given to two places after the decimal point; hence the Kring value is -0.10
